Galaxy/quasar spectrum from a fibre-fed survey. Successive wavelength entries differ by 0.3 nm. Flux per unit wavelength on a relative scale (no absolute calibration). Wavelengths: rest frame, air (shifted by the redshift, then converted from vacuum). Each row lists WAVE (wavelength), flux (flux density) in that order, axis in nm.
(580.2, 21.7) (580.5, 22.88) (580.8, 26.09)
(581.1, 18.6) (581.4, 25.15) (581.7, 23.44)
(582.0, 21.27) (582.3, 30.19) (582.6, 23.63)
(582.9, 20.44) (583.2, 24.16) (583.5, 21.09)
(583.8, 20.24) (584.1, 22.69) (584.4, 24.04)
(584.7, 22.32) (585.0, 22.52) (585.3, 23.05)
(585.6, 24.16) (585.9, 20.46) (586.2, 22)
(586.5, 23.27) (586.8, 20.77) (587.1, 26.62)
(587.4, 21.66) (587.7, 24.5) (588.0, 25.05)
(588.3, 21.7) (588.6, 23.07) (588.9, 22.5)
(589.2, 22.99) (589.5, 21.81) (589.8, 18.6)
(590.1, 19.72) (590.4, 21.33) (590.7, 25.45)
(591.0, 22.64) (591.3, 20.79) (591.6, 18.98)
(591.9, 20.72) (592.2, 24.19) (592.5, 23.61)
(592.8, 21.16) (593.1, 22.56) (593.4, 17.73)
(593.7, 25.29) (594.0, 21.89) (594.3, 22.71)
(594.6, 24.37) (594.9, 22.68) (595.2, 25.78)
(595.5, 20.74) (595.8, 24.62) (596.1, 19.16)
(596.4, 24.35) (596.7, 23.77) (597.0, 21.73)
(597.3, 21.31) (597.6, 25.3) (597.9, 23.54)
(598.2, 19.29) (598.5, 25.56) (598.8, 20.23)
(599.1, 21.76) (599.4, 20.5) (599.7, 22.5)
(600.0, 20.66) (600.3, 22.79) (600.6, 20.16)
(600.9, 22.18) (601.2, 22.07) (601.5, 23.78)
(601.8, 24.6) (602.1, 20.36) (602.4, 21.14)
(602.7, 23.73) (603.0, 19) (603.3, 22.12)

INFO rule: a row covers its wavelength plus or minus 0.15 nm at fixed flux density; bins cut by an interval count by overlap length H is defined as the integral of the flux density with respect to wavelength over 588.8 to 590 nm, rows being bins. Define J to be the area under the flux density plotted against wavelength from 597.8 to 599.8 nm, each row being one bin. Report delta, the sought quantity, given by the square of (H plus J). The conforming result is 4808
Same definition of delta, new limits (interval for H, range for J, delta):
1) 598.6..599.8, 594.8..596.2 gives 3301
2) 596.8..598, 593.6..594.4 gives 2129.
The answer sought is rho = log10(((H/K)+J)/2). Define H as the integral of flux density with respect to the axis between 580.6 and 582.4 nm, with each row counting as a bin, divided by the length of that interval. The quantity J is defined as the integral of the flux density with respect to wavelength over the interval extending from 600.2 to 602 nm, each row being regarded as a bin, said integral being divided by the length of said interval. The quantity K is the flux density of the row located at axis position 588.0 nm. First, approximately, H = 23.9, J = 22.5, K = 25.05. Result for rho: 1.070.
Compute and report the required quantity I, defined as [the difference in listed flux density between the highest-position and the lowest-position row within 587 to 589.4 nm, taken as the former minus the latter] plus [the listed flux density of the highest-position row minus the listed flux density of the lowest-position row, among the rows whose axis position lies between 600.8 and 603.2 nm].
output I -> -7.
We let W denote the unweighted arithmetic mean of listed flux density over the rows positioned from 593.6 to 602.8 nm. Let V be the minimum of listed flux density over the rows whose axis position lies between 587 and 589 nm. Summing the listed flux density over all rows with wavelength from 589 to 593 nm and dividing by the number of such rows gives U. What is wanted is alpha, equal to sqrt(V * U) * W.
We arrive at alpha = 488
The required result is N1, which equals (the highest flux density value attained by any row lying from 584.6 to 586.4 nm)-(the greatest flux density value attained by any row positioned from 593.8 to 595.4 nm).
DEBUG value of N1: -1.6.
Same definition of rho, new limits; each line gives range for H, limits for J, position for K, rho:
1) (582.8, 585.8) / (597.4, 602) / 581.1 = 1.070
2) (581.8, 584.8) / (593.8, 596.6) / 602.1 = 1.081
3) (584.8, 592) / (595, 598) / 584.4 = 1.078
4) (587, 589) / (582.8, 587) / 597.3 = 1.068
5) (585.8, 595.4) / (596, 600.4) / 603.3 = 1.065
